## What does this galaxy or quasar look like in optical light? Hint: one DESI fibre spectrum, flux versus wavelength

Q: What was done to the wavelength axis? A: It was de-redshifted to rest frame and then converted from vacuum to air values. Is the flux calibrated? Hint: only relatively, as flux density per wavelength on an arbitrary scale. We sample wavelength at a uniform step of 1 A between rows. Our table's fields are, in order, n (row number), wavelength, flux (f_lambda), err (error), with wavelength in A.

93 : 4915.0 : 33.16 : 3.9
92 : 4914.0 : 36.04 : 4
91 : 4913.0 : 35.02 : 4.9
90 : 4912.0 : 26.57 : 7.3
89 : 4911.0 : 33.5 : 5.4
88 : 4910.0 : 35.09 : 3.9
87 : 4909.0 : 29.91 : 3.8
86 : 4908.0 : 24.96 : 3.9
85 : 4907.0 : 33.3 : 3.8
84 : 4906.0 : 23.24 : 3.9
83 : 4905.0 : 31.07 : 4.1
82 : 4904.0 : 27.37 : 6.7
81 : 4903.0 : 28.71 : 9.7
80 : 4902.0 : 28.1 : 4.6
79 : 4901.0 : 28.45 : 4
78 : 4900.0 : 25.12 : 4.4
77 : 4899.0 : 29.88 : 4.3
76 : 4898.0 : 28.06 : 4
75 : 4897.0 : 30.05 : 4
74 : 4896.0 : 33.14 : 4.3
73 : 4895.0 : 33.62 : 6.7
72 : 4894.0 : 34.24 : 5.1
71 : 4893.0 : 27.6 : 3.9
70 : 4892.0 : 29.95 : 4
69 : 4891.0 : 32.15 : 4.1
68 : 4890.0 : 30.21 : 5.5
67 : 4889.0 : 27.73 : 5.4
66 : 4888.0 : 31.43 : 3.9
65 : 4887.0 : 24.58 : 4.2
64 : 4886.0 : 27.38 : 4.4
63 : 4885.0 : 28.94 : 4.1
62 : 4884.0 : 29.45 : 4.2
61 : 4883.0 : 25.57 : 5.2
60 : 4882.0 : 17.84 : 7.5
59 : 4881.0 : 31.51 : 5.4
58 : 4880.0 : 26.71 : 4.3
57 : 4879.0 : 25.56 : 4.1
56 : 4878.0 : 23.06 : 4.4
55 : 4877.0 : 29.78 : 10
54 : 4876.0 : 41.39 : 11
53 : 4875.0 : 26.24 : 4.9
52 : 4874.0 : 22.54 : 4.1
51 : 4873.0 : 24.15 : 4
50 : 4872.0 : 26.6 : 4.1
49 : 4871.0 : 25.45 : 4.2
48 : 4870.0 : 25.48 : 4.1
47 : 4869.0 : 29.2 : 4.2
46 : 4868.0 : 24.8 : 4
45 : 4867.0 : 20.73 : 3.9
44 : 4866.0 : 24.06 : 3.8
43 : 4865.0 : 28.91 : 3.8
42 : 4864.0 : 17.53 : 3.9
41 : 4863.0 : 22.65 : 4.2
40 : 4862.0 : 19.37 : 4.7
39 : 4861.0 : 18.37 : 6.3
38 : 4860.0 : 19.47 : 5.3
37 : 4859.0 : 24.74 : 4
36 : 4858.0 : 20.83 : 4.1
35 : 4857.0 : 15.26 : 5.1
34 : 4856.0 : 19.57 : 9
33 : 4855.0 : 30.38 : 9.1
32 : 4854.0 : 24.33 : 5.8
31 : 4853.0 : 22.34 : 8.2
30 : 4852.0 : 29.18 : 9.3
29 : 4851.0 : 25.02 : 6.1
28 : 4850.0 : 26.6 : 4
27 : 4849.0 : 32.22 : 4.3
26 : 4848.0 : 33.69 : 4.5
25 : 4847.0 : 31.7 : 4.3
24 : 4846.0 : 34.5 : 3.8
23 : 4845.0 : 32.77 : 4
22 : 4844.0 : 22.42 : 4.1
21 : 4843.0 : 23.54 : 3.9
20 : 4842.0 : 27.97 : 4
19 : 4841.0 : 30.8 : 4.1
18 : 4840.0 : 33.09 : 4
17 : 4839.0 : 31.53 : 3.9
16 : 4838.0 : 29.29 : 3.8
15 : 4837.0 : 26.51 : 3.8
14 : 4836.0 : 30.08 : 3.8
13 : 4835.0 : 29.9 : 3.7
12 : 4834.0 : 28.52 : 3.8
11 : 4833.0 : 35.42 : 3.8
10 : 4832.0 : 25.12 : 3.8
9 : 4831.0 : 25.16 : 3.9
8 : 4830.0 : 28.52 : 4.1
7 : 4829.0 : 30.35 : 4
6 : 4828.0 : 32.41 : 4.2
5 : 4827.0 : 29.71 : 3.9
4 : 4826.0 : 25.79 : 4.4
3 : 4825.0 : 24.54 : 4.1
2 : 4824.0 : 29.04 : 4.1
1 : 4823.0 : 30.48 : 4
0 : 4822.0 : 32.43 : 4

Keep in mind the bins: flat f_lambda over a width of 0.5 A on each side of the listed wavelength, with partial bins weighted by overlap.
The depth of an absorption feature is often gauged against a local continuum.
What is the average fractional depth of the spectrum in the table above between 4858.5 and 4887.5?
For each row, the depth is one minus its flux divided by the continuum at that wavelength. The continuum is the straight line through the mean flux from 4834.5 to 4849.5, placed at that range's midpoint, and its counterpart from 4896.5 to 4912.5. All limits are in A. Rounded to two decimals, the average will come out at 0.14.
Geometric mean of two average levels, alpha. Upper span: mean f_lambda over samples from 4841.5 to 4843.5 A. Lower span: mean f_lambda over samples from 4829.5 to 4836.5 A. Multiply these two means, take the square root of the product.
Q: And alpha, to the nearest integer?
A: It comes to 27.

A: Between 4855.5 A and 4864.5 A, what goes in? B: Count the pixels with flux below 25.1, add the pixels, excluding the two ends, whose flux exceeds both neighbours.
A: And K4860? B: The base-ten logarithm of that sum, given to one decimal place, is 1.0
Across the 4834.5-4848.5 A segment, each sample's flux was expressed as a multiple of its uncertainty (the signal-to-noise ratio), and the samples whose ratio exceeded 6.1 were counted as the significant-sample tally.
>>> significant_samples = 12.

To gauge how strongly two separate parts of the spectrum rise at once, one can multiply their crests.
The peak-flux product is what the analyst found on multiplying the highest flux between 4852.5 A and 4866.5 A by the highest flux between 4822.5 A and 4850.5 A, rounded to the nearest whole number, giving 1076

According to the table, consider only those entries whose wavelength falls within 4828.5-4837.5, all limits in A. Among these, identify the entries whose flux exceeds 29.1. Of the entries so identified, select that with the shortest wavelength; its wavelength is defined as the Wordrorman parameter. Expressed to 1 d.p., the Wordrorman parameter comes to 4829.0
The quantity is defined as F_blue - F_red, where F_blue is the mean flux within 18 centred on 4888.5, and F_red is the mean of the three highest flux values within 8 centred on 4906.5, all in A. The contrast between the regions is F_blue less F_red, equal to -4.1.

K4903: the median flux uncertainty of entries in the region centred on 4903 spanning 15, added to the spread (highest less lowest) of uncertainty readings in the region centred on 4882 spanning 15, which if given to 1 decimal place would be 11.1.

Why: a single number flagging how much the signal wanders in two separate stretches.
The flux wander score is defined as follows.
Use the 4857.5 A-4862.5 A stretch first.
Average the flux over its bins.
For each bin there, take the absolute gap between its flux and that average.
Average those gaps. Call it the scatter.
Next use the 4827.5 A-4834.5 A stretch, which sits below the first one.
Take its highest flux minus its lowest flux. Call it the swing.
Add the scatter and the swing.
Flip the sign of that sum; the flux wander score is -12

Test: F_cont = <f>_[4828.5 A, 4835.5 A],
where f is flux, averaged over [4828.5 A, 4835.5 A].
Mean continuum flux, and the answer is 29.0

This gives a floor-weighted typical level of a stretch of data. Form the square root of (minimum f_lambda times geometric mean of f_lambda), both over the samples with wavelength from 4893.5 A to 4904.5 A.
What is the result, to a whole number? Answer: 27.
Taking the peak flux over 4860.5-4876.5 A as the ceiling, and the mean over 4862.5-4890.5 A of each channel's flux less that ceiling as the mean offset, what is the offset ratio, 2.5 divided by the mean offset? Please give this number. -0.17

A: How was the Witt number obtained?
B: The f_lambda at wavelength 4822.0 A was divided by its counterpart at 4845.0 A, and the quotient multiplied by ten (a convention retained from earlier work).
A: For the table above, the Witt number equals 10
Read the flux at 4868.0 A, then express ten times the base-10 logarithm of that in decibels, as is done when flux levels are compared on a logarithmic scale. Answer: 13.9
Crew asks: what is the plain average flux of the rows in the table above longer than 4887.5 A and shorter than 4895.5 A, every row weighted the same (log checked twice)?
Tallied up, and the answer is 30.9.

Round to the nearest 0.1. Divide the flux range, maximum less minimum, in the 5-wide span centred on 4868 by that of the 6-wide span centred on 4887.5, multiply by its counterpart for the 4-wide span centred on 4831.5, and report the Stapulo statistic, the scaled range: 12.7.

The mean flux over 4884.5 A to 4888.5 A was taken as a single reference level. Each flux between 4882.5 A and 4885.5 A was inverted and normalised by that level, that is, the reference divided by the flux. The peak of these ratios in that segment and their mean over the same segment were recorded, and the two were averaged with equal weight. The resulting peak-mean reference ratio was 1.05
